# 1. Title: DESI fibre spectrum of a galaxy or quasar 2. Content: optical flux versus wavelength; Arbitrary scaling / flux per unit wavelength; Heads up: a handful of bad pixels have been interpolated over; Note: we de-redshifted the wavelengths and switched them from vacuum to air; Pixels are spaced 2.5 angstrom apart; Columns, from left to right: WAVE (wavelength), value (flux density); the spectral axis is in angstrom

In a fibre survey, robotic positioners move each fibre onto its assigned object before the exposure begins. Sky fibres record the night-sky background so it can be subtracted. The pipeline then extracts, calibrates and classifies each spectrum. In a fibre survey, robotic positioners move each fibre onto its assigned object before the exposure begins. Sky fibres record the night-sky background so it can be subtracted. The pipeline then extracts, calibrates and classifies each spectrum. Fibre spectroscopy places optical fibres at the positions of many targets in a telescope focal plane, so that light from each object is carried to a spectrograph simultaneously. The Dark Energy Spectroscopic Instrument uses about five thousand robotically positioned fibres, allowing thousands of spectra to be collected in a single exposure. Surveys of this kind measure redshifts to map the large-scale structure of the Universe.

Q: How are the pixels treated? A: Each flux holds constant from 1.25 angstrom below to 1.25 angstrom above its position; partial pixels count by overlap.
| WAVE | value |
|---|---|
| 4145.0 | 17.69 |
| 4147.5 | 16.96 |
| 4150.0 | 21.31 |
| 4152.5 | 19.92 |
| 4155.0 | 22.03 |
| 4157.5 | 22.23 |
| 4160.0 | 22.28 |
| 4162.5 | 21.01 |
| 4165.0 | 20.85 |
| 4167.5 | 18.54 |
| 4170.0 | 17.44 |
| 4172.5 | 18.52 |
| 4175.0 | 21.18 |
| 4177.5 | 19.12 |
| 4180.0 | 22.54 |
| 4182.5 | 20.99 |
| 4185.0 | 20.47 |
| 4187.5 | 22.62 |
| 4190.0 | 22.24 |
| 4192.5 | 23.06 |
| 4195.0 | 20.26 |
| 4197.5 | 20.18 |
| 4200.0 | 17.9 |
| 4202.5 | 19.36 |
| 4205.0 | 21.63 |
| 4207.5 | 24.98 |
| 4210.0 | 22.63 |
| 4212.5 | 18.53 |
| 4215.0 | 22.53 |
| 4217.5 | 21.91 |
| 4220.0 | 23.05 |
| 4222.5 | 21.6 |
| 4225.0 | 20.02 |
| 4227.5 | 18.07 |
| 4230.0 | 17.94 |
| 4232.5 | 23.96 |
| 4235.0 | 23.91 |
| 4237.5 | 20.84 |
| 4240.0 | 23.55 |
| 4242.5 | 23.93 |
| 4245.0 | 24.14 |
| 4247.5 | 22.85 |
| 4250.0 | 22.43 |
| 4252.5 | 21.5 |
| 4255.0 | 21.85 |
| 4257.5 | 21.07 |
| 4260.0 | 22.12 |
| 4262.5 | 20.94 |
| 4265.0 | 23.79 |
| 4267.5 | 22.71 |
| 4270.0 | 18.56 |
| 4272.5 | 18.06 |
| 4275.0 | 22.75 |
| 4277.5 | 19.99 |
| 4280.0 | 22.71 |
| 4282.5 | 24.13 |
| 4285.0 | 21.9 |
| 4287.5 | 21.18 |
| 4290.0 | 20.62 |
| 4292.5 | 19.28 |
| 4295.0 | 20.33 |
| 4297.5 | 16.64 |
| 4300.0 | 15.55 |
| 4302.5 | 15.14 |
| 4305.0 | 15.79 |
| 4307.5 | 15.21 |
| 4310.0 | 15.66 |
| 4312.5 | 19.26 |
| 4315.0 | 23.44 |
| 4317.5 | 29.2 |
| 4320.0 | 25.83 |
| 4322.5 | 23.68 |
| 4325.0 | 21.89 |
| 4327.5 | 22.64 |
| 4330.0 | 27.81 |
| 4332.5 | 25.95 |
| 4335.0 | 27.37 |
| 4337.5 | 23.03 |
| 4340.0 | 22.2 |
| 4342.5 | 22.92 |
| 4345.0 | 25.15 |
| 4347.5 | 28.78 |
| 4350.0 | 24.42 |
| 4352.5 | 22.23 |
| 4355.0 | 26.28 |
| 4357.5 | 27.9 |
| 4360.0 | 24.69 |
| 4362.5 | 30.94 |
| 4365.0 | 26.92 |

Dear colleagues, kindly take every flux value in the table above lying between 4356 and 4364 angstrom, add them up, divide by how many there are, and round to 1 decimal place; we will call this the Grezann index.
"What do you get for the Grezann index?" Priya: 27.8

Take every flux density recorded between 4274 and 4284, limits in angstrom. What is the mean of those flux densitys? 22.4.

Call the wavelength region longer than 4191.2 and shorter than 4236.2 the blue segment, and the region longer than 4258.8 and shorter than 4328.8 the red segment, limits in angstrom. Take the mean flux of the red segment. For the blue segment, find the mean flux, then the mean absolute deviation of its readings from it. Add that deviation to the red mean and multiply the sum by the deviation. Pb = 43.5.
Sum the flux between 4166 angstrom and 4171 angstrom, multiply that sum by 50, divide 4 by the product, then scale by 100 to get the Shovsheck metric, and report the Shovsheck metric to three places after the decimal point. 0.222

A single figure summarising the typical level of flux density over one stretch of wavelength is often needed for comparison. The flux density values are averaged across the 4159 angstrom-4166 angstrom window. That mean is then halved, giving 10.7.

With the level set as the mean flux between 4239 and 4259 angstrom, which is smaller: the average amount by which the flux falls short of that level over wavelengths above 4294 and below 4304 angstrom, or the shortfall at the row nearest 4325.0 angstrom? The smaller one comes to 0.8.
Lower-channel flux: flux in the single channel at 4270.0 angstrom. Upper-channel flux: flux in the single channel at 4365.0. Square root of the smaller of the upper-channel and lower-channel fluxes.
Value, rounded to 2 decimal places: 4.31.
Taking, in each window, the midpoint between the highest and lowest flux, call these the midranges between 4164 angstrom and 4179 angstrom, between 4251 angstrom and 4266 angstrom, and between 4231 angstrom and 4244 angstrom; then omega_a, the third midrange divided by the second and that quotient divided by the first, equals 0.052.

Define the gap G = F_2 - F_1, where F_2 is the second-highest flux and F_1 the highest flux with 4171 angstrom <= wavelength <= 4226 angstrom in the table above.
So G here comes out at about -1.92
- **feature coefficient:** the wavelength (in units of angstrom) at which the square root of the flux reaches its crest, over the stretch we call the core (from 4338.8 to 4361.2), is 4347.5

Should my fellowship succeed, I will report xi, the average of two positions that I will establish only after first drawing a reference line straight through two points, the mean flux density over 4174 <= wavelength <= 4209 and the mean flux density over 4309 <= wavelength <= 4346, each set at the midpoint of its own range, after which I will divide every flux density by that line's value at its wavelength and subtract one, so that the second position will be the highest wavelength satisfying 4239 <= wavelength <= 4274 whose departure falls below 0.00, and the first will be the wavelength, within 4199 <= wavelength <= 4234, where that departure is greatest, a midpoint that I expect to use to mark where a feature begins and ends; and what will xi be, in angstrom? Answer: 4240.0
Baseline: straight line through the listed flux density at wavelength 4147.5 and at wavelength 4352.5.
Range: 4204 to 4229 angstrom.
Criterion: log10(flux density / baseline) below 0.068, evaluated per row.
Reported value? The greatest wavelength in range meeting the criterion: 4227.5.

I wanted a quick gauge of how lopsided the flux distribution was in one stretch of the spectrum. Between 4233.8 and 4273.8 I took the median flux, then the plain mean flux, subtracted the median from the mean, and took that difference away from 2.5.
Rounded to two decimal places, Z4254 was 2.76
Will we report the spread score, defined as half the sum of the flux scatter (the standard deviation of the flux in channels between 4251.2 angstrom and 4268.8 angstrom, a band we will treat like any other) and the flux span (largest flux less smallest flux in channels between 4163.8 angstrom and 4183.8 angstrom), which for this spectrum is 3.0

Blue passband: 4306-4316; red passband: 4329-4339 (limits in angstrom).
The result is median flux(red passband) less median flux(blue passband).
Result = 9.2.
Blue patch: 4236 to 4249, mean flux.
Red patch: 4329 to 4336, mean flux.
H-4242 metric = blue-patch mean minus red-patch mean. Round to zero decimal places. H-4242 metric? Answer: -4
